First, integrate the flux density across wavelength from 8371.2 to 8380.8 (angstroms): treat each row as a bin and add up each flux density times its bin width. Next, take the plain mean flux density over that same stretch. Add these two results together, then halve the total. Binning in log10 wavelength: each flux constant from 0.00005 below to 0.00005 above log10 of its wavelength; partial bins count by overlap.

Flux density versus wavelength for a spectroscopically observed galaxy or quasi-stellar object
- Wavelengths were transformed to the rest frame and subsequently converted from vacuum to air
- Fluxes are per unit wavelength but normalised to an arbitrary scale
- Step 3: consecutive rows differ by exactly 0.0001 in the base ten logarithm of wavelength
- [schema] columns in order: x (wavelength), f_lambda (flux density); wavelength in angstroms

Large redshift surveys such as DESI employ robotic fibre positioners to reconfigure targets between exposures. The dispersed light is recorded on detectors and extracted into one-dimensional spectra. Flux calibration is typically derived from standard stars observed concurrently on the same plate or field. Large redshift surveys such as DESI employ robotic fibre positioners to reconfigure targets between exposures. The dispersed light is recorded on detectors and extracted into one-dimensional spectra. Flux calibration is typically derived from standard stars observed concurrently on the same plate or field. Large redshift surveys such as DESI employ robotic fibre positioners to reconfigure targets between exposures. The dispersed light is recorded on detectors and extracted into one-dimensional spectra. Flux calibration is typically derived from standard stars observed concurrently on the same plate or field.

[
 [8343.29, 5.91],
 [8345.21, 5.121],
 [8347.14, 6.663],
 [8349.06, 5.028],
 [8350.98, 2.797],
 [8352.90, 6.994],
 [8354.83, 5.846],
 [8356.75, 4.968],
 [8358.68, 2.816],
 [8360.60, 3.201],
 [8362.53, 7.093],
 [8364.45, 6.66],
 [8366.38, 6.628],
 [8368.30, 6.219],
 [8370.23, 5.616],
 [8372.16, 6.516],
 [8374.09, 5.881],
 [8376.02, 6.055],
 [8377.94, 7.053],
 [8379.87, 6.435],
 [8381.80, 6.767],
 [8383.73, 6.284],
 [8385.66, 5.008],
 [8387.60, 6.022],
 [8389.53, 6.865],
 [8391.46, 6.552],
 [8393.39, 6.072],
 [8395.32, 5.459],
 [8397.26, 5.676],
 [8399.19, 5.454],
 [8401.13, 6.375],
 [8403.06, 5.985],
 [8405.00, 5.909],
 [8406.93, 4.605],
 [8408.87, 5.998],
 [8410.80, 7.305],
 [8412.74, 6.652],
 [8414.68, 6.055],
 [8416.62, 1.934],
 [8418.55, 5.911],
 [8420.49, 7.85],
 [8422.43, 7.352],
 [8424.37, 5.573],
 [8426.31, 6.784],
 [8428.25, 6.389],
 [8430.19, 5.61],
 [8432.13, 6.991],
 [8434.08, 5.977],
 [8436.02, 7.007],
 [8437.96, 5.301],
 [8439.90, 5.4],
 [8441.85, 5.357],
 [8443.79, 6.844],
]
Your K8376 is 34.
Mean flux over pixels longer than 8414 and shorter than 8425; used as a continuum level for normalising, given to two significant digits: 5.8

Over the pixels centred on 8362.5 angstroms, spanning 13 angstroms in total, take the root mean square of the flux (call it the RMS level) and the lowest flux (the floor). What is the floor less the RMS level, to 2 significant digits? -2.8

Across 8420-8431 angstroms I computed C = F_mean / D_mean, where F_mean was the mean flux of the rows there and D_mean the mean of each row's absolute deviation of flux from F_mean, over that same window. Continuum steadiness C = 9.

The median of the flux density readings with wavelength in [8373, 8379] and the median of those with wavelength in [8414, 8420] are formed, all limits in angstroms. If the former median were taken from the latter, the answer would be -0.14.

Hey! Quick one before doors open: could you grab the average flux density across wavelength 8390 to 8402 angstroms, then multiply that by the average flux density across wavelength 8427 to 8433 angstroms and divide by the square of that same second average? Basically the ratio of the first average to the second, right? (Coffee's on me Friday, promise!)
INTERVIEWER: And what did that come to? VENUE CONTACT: 0.94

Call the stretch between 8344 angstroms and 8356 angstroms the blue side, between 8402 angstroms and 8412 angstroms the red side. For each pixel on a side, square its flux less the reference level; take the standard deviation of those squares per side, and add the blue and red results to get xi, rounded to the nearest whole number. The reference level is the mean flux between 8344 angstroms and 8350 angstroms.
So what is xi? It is 4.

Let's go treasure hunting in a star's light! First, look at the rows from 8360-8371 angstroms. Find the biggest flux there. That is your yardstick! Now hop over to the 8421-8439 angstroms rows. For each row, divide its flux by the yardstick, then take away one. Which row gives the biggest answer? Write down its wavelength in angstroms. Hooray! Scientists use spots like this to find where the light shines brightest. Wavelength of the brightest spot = 8422.43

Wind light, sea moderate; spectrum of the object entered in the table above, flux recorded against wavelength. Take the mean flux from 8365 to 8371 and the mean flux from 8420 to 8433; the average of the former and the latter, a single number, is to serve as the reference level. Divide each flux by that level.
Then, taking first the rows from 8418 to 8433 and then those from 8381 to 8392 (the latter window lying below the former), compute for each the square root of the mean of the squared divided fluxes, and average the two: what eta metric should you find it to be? 1.01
